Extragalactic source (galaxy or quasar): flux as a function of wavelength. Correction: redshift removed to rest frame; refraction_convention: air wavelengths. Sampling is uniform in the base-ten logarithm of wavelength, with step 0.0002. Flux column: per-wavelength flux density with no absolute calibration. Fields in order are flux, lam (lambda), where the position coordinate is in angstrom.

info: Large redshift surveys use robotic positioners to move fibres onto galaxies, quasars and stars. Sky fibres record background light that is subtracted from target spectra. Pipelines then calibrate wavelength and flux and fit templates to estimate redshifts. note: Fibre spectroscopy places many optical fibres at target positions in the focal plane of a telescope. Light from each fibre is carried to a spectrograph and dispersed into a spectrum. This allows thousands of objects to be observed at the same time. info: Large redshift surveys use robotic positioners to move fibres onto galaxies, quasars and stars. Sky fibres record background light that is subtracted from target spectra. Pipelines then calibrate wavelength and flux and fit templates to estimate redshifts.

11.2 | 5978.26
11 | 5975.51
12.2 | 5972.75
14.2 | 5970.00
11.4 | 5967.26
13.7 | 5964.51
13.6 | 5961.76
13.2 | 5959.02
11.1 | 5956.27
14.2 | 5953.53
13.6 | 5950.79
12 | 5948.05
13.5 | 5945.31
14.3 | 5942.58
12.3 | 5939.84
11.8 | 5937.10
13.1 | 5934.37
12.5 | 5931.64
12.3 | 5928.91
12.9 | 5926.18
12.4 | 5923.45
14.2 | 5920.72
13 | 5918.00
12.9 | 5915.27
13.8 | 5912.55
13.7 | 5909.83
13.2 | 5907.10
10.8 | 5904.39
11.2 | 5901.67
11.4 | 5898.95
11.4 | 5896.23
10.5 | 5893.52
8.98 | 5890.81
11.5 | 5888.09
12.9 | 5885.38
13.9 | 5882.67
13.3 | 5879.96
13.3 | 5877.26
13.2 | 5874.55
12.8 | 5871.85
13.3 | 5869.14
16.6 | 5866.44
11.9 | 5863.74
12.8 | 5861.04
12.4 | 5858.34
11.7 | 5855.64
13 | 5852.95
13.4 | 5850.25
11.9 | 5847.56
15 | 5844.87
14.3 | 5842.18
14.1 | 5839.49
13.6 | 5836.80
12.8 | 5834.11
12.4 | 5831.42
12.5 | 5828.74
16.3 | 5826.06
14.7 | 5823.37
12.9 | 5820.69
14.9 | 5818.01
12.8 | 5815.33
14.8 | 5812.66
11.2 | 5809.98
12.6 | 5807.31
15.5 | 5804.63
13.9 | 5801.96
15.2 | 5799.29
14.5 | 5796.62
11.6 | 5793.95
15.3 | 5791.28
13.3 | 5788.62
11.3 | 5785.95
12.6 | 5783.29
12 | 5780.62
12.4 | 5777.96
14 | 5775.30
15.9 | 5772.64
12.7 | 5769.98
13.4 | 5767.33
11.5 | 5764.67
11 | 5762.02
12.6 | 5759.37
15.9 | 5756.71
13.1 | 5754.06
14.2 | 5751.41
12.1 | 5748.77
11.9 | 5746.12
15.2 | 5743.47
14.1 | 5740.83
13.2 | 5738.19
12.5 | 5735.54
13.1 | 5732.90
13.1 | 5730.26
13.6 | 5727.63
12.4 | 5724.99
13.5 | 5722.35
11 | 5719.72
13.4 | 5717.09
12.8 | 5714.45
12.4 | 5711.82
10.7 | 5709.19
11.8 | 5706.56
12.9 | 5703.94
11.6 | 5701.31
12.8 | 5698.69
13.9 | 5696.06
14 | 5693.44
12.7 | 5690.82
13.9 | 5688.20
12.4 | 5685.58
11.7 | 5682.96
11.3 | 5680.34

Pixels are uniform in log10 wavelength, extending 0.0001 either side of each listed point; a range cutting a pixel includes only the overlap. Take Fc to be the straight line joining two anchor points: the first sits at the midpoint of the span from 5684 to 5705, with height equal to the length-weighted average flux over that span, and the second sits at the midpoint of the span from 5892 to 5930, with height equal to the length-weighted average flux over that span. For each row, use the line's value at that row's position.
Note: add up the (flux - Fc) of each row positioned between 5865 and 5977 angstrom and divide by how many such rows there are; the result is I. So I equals 0.34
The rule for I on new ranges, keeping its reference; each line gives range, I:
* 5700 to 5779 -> 0.05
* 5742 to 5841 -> 0.69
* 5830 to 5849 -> 0.85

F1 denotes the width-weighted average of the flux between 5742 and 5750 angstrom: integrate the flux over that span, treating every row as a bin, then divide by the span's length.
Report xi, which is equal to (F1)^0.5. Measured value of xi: 3.62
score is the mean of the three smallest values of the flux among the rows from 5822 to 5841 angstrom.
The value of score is 12.57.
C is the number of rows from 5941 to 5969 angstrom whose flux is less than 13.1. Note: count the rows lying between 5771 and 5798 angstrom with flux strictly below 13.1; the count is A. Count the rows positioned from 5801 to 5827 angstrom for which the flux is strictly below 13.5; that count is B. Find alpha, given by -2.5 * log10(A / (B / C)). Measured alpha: -1.4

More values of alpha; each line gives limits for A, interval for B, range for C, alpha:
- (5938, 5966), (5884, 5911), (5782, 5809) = -0.3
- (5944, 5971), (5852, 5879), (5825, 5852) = -0.3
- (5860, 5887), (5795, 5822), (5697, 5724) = -2.3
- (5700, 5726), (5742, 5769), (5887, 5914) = -2.3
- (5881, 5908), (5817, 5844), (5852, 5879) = -2.7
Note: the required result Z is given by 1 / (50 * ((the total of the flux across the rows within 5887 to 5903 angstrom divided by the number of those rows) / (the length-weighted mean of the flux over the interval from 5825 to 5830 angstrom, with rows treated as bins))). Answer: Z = 0.0265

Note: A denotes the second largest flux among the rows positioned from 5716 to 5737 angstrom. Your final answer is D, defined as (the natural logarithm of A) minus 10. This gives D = -7.40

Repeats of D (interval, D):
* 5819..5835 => -7.31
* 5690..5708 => -7.37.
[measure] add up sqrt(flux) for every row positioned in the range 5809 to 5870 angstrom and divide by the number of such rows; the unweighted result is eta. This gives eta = 3.66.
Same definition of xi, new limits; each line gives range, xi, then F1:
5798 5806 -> 3.85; 14.85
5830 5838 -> 3.59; 12.91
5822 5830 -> 3.81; 14.51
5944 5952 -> 3.61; 13.02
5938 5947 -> 3.64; 13.23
